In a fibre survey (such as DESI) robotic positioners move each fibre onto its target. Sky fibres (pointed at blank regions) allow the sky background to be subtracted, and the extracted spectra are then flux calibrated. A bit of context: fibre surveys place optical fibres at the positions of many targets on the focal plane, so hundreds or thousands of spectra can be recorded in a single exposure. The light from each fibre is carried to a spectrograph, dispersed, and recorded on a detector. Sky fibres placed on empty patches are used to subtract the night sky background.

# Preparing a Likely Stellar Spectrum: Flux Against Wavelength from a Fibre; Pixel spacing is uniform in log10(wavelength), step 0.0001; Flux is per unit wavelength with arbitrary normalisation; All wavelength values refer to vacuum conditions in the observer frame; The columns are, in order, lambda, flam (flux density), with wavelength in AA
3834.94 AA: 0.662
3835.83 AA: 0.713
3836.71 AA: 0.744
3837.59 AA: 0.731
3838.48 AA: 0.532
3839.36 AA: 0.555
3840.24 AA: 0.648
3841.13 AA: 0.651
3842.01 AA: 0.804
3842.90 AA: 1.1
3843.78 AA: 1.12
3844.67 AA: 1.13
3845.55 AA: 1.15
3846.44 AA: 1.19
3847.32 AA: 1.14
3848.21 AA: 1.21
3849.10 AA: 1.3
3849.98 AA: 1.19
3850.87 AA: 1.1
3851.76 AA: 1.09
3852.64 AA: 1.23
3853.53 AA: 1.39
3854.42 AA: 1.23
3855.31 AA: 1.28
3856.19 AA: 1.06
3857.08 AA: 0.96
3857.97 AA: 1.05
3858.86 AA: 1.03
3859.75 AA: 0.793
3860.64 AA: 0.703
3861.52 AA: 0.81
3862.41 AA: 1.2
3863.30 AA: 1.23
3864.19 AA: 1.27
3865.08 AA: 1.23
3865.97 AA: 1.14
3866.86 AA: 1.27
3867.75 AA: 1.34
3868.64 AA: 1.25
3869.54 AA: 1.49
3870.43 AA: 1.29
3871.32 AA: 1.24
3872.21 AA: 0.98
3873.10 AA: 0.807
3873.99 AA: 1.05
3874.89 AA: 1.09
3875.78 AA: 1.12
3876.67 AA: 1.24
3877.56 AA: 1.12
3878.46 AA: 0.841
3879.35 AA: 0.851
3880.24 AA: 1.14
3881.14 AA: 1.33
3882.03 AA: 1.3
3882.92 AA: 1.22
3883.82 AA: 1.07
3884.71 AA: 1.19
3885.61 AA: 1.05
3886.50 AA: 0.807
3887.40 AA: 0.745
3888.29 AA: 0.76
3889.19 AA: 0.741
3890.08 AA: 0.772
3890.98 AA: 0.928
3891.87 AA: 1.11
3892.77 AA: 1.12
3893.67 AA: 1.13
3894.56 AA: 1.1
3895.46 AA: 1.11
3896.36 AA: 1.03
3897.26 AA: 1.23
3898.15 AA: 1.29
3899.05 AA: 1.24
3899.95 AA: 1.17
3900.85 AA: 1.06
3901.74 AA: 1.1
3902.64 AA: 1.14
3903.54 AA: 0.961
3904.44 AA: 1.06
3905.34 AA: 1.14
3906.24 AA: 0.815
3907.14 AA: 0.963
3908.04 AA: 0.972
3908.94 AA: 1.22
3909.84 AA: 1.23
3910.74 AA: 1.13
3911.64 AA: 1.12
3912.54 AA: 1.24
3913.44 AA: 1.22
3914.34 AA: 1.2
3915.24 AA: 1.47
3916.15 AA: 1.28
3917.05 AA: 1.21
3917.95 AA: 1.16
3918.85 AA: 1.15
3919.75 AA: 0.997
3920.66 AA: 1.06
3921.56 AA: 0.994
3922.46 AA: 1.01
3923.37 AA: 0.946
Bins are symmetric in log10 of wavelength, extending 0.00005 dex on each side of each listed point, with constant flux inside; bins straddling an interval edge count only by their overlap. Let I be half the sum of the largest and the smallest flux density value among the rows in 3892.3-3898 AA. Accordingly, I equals 1.13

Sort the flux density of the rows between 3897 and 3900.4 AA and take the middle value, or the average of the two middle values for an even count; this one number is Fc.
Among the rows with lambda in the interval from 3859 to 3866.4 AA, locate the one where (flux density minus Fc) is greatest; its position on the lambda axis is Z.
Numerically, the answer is 3864.19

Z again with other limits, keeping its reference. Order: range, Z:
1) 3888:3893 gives 3892.77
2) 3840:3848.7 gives 3848.21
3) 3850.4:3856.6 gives 3853.53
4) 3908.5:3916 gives 3915.24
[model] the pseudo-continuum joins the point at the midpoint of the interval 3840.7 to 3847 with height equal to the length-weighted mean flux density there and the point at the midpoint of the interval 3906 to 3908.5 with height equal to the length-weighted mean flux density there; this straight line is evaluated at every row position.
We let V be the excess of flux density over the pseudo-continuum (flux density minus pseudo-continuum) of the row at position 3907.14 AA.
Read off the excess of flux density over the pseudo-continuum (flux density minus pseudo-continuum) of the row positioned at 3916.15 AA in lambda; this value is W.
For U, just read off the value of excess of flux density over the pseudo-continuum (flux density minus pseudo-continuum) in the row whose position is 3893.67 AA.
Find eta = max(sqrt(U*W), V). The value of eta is 0.26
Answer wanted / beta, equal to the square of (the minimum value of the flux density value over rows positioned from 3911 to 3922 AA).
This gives 1.0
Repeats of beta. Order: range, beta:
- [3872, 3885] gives 0.7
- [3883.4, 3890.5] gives 0.5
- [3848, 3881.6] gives 0.5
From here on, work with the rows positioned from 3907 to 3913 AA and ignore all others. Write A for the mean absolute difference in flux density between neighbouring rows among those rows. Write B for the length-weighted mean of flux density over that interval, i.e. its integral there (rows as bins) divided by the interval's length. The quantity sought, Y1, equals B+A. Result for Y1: 1.22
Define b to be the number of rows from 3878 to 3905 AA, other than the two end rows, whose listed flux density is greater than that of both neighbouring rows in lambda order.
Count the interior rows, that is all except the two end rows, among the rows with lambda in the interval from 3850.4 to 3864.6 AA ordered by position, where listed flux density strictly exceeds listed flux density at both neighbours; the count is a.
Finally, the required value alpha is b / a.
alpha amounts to 2.3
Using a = 3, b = 7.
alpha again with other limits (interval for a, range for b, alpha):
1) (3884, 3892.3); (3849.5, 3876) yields 6.0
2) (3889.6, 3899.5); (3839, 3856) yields 1.0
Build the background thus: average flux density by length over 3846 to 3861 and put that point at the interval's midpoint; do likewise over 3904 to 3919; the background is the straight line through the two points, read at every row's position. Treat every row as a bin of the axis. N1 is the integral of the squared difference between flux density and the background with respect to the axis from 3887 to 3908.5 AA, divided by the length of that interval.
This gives 0.038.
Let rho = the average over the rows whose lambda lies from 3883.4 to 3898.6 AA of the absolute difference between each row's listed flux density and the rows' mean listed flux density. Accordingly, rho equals 0.154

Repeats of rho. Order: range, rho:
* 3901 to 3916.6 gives 0.111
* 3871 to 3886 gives 0.121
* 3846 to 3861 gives 0.133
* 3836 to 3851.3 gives 0.241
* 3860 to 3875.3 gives 0.165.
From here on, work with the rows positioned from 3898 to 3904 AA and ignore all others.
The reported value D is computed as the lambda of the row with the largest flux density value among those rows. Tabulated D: 3898.15 AA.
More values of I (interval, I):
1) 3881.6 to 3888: 1.02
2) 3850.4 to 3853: 1.16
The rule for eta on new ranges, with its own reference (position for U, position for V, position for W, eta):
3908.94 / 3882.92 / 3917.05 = 0.30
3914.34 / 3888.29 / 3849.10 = 0.28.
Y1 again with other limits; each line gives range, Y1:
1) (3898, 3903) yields 1.22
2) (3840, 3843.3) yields 0.96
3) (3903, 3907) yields 1.16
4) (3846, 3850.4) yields 1.29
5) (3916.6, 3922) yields 1.16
